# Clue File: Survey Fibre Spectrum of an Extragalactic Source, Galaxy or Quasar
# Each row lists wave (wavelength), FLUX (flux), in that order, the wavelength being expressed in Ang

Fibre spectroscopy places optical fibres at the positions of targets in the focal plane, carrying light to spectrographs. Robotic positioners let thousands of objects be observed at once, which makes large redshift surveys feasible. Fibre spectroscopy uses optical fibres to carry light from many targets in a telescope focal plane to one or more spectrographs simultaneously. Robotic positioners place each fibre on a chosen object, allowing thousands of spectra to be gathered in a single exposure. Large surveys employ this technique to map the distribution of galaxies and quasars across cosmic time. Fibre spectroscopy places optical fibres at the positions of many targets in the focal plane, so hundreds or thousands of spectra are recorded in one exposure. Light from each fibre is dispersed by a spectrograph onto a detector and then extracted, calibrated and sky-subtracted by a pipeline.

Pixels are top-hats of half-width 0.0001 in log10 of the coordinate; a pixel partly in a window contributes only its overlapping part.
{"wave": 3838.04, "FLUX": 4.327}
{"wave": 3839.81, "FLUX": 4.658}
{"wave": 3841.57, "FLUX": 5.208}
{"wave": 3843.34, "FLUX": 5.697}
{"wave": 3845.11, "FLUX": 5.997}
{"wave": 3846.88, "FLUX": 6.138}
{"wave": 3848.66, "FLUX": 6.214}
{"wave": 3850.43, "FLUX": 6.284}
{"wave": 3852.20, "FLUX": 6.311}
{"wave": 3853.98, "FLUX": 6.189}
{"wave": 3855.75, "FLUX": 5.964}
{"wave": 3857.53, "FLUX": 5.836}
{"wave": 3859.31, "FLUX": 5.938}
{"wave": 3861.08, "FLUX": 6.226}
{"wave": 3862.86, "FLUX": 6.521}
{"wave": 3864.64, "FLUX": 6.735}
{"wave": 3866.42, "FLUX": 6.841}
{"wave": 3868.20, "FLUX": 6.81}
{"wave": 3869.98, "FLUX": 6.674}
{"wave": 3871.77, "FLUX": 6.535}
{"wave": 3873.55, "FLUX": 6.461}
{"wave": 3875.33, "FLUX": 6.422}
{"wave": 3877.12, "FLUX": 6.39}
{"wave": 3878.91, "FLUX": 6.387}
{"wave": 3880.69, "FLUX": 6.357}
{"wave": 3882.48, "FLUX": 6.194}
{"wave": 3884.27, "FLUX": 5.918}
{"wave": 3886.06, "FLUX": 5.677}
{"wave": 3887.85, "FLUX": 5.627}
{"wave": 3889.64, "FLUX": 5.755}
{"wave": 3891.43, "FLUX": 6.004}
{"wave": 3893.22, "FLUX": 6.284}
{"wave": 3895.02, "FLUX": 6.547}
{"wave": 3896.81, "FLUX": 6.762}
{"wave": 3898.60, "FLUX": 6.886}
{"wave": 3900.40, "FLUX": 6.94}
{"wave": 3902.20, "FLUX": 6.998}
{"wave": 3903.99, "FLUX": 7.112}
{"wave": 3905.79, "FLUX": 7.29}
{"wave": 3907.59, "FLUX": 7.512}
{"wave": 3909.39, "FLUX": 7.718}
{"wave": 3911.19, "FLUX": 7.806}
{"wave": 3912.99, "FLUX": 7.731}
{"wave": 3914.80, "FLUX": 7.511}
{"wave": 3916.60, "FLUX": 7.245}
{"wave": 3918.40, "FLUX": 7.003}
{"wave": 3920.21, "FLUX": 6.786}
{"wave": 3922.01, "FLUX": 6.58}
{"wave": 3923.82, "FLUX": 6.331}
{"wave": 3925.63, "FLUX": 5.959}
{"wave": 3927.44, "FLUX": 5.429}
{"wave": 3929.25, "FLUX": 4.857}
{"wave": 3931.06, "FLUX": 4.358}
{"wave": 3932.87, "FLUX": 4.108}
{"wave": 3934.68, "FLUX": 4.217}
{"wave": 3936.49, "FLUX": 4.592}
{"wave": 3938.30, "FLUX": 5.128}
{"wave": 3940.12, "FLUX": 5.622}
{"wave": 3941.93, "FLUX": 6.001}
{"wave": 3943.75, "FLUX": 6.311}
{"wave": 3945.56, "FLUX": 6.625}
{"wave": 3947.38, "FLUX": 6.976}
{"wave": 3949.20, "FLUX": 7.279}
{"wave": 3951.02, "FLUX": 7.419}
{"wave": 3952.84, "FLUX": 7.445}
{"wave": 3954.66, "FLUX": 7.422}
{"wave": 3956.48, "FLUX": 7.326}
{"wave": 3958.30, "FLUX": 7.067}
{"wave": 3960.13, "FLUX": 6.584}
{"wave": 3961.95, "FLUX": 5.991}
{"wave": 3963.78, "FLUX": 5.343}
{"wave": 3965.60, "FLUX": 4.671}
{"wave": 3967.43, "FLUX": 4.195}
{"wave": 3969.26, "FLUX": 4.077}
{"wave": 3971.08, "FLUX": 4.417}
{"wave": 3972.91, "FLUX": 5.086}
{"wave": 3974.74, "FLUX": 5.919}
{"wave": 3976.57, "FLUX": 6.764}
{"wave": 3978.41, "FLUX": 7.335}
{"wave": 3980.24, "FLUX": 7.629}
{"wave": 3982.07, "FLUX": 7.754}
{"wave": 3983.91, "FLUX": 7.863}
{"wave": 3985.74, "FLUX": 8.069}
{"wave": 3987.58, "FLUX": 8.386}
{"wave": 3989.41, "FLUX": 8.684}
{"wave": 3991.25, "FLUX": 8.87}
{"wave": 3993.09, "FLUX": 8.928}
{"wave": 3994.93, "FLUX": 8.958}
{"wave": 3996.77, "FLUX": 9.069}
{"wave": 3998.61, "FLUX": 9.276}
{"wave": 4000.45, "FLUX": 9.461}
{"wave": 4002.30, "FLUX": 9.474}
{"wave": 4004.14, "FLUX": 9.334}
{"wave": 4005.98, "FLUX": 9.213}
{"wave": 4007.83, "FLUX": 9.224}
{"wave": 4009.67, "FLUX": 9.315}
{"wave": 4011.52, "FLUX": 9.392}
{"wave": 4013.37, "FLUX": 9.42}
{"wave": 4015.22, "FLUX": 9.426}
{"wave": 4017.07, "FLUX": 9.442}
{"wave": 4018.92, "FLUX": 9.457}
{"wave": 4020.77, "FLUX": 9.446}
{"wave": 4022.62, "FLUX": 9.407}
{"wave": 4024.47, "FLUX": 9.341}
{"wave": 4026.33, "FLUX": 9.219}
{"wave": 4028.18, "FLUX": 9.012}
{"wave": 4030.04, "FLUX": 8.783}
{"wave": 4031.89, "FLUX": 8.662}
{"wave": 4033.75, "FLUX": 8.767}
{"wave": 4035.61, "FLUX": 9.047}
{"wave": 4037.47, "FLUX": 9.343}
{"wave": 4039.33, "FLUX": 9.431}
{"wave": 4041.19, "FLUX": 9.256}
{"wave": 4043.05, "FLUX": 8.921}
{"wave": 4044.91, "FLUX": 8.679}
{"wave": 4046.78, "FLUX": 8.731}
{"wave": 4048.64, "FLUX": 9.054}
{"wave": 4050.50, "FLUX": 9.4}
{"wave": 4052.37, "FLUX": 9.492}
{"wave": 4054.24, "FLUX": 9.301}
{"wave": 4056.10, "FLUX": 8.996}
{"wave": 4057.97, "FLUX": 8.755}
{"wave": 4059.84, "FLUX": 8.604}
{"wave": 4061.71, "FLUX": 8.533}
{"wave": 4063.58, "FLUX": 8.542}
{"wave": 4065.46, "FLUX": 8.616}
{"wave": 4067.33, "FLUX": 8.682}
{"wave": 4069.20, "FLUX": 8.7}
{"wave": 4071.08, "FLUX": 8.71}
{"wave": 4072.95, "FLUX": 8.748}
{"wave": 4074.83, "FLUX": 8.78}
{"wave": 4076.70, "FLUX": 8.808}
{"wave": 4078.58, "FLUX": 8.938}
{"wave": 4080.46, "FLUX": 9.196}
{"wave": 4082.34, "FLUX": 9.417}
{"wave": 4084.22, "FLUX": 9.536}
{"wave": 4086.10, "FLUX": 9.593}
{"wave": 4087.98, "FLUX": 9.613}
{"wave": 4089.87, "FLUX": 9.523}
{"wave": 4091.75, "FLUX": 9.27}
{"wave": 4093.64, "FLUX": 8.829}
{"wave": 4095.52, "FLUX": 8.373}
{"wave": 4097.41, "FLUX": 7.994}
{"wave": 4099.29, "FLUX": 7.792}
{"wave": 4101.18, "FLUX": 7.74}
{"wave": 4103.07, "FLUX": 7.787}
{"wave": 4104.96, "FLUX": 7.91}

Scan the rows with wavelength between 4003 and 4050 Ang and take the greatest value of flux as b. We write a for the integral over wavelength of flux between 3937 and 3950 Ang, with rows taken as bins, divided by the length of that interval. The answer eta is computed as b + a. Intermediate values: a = 6.22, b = 9.457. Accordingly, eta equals 15.7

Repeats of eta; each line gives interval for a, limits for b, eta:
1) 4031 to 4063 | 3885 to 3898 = 15.8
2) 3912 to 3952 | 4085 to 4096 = 15.7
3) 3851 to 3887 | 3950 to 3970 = 13.8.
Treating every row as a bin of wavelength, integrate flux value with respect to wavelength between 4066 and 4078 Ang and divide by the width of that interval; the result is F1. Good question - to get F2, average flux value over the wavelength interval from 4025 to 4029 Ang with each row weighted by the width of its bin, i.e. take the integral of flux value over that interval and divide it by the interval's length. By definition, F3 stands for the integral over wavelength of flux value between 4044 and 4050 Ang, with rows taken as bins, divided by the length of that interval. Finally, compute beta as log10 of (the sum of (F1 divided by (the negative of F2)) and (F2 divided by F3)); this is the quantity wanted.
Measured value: -1.1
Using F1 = 8.7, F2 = 9.14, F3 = 8.9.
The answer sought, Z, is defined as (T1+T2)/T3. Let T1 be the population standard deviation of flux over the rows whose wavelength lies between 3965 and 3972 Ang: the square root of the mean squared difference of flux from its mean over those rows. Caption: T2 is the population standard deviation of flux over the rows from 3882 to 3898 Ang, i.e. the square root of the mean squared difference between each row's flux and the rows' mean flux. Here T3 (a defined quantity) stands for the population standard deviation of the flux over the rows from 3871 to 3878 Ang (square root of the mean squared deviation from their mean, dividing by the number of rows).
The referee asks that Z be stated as 11.1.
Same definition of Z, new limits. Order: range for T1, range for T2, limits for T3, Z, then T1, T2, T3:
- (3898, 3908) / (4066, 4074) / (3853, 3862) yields 1.6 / 0.22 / 0.02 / 0.15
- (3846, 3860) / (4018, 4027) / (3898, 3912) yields 0.7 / 0.16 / 0.09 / 0.34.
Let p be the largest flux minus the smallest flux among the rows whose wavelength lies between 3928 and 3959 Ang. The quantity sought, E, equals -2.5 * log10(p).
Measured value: -1.3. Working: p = 3.3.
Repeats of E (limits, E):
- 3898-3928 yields -0.9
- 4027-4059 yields 0.2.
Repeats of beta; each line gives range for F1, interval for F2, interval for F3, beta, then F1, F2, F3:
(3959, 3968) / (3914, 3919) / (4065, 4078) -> -1.1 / 5.4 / 7.27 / 8.7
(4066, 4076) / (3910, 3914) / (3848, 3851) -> -0.9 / 8.7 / 7.75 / 6.3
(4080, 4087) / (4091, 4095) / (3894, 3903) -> -0.6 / 9.5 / 8.97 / 6.8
